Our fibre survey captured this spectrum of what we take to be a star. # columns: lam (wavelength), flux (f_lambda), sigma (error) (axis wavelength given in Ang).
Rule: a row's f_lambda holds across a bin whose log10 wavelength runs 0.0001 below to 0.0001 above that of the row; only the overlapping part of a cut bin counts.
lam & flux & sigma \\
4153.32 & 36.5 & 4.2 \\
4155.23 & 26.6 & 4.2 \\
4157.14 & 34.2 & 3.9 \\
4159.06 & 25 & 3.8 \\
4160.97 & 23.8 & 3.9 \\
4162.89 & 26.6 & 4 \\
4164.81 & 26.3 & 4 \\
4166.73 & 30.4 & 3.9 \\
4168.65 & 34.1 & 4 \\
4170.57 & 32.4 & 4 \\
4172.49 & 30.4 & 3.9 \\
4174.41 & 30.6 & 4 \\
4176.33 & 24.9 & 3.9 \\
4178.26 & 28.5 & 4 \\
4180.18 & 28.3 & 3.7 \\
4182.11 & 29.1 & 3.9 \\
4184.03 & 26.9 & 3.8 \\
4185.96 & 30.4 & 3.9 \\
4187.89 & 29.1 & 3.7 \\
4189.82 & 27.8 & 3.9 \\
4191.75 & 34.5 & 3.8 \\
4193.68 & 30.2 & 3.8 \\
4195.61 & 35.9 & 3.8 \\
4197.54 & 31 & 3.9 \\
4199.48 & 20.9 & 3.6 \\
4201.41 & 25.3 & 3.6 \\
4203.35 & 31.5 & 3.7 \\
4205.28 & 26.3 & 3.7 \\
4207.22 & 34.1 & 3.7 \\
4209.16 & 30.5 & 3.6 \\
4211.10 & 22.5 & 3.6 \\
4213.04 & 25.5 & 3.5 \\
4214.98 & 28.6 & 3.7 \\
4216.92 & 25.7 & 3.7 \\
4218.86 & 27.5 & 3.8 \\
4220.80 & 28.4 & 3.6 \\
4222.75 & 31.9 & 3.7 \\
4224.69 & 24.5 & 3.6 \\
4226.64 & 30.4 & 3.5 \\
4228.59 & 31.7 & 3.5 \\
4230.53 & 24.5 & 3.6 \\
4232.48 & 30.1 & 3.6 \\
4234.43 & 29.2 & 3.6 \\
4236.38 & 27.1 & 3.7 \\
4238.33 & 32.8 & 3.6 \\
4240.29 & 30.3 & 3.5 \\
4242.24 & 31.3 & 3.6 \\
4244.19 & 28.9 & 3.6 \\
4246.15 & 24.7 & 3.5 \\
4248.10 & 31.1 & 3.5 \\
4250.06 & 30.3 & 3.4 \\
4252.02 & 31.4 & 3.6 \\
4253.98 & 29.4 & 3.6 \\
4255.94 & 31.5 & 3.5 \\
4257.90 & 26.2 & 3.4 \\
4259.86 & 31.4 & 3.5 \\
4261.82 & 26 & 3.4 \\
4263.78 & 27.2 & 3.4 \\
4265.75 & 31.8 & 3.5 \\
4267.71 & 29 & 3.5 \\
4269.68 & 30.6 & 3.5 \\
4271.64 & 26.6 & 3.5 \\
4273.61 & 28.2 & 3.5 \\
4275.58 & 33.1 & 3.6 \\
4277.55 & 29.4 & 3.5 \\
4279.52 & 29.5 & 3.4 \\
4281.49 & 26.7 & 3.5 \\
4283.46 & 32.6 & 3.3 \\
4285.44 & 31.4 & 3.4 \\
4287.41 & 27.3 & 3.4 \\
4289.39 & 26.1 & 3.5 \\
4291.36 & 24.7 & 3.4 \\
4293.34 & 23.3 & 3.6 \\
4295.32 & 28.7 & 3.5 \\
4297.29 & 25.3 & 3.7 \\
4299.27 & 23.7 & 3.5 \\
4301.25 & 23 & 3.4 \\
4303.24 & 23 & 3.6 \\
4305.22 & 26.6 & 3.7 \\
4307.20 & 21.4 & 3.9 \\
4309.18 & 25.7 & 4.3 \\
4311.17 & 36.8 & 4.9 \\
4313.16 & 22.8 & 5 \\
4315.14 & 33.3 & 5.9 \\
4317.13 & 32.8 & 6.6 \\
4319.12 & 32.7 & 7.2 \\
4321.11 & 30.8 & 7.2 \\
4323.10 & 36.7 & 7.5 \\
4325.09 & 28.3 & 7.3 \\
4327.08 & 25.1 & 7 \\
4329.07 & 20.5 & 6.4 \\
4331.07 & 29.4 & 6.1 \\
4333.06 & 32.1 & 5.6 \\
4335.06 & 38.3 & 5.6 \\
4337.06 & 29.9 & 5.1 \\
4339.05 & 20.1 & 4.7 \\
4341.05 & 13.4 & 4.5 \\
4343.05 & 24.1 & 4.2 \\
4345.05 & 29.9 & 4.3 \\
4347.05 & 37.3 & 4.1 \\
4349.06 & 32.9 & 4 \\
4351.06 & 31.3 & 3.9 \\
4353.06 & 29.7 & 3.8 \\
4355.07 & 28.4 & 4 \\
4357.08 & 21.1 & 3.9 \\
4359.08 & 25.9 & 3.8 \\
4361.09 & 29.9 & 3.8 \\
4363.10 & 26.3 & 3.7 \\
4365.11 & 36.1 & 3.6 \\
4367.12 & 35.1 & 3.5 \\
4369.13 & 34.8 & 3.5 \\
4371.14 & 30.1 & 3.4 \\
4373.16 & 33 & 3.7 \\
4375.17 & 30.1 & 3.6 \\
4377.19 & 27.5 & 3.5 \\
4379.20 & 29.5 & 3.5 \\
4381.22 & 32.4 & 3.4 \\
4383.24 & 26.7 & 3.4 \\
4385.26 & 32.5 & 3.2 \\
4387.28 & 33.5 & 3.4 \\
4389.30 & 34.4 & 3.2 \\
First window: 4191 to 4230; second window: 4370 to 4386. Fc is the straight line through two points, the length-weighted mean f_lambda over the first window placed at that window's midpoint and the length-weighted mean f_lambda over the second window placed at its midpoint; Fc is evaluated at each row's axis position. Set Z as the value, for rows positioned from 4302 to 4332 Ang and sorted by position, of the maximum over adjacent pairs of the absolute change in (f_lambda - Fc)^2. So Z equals 86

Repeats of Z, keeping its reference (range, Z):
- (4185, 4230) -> 55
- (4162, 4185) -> 28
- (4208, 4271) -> 36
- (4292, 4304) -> 38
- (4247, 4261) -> 5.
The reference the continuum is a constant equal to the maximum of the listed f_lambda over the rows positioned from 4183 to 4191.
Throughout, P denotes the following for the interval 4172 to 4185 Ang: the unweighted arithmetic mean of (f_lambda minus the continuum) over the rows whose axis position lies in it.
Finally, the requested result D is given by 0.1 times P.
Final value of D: -0.2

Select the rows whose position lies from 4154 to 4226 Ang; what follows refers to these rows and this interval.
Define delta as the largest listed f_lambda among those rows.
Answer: 35.9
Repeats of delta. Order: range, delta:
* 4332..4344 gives 38.3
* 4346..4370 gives 37.3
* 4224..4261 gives 32.8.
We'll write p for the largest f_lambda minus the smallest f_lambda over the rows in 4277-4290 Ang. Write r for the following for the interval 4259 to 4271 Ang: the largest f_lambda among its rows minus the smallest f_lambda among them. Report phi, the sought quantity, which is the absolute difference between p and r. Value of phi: 1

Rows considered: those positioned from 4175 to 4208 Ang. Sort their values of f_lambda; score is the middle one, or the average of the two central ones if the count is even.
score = 29.1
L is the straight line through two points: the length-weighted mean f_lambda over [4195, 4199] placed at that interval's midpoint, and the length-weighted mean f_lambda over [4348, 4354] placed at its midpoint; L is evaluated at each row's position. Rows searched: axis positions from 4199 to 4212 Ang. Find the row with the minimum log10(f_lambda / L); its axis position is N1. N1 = 4199.48 Ang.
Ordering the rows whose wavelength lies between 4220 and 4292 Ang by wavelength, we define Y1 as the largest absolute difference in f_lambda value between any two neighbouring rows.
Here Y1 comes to 7.4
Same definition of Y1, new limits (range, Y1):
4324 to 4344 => 10.7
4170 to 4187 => 5.7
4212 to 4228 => 7.4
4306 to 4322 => 14.0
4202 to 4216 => 8.0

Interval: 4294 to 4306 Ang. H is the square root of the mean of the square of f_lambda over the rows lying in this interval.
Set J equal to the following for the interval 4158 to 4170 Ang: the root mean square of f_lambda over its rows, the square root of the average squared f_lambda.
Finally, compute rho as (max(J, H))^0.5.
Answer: 5.28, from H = 25.1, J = 27.9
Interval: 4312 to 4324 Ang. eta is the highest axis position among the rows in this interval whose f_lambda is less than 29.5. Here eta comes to 4313.16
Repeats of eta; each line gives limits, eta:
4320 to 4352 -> 4343.05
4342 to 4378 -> 4377.19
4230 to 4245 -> 4244.19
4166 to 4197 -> 4189.82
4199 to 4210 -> 4205.28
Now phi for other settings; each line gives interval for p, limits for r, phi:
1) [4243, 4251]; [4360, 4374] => 3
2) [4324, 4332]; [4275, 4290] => 2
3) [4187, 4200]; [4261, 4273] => 9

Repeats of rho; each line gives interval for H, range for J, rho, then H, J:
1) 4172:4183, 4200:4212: 5.36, 28.7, 28.6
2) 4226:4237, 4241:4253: 5.45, 28.9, 29.7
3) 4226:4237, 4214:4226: 5.38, 28.9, 27.9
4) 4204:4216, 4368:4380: 5.56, 28.2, 30.9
